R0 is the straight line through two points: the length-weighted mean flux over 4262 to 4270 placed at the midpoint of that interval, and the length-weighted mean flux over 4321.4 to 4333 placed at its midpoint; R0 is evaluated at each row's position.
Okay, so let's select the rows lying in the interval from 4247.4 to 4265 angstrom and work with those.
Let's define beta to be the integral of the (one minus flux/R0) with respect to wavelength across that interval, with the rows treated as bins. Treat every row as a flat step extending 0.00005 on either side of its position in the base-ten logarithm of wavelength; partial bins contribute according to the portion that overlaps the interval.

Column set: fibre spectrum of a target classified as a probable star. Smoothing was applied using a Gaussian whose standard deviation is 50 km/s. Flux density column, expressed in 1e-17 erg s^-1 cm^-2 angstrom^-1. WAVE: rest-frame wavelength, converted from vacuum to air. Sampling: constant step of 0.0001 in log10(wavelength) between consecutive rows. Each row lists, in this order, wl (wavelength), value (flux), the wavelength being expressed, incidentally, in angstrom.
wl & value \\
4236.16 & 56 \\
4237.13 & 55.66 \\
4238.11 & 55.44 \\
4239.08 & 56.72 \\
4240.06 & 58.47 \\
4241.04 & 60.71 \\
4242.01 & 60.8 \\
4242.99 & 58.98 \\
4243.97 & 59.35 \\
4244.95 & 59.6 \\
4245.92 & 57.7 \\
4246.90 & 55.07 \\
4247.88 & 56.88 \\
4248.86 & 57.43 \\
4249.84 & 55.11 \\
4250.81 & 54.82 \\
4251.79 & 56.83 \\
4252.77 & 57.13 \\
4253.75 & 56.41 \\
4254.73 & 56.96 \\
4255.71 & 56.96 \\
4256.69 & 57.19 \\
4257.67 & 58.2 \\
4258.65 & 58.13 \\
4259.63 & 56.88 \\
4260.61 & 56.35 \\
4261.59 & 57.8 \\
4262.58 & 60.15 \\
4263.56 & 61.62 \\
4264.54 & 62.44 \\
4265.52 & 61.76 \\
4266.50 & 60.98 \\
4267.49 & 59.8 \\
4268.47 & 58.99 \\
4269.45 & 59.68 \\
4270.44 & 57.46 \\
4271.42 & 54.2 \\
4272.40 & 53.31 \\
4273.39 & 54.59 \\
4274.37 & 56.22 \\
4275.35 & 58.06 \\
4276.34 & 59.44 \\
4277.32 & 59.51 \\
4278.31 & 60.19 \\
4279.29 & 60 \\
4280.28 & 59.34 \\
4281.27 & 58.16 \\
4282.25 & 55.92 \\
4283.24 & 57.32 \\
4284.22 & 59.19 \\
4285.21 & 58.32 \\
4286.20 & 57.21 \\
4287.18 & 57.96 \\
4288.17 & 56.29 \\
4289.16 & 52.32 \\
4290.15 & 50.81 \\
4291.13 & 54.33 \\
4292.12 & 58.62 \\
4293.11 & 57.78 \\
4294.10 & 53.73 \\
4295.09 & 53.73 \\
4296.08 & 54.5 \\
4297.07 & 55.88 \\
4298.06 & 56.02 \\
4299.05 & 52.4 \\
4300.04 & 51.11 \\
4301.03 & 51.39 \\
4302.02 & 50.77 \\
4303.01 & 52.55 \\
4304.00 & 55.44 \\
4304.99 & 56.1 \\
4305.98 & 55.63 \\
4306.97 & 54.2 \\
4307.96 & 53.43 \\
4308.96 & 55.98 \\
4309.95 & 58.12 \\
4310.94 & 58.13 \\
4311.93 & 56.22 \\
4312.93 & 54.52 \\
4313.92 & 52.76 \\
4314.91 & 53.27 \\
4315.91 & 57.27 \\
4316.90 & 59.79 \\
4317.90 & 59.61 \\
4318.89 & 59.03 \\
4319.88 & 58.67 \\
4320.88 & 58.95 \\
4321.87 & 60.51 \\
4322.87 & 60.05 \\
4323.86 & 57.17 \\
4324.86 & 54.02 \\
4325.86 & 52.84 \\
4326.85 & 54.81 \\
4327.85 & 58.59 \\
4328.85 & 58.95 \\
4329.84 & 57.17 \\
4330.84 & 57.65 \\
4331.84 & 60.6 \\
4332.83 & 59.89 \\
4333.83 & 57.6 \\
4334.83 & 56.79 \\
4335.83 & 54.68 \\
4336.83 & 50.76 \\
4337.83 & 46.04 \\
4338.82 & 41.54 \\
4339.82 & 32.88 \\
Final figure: 1.0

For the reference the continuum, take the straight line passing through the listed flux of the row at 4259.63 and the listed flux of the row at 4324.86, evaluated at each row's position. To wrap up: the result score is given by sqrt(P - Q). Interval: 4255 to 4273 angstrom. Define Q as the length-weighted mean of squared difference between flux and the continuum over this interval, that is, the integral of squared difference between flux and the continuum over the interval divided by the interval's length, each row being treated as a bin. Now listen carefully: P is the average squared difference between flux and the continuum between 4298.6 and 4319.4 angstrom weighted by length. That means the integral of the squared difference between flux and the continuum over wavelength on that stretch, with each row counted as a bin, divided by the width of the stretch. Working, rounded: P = 9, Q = 9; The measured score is 0.3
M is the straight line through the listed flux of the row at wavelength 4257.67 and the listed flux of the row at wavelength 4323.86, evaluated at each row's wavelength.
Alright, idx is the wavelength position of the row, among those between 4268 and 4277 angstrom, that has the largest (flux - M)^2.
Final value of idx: 4272.40 angstrom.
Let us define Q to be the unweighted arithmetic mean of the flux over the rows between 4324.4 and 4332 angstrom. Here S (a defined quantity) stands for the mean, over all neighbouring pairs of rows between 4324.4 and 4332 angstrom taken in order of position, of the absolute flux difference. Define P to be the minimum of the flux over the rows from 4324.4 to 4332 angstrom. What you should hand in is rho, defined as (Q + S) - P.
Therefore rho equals 5.8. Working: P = 52.84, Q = 56.8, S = 1.79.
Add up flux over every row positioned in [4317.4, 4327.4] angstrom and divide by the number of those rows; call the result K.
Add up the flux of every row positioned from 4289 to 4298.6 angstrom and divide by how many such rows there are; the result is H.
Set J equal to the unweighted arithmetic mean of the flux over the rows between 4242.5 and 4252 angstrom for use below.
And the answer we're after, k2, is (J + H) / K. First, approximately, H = 54.8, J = 57.2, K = 58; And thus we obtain 1.94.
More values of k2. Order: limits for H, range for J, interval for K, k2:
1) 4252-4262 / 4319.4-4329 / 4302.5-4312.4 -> 2.06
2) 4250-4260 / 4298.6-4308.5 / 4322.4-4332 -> 1.93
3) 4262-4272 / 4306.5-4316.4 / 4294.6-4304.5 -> 2.16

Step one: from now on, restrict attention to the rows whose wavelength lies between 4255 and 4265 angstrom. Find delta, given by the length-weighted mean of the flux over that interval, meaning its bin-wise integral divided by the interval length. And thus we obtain 59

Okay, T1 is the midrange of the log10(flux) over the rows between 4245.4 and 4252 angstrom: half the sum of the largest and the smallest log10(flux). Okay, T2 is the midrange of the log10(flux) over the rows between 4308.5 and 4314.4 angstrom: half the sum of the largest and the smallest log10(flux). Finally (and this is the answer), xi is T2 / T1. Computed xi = 1.00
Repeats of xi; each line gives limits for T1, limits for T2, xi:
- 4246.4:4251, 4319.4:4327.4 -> 1.00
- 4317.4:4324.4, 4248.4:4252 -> 0.99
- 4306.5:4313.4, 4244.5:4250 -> 1.01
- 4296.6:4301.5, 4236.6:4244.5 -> 1.02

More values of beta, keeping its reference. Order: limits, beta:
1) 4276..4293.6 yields 0.7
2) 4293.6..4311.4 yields 1.3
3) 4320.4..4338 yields 0.3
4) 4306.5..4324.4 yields 0.3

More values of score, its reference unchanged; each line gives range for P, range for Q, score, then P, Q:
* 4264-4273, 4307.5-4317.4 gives 2.5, 13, 7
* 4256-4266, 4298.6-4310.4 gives 1.8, 10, 7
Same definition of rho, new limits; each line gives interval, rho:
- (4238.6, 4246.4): 3.5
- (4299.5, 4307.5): 3.8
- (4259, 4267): 4.6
